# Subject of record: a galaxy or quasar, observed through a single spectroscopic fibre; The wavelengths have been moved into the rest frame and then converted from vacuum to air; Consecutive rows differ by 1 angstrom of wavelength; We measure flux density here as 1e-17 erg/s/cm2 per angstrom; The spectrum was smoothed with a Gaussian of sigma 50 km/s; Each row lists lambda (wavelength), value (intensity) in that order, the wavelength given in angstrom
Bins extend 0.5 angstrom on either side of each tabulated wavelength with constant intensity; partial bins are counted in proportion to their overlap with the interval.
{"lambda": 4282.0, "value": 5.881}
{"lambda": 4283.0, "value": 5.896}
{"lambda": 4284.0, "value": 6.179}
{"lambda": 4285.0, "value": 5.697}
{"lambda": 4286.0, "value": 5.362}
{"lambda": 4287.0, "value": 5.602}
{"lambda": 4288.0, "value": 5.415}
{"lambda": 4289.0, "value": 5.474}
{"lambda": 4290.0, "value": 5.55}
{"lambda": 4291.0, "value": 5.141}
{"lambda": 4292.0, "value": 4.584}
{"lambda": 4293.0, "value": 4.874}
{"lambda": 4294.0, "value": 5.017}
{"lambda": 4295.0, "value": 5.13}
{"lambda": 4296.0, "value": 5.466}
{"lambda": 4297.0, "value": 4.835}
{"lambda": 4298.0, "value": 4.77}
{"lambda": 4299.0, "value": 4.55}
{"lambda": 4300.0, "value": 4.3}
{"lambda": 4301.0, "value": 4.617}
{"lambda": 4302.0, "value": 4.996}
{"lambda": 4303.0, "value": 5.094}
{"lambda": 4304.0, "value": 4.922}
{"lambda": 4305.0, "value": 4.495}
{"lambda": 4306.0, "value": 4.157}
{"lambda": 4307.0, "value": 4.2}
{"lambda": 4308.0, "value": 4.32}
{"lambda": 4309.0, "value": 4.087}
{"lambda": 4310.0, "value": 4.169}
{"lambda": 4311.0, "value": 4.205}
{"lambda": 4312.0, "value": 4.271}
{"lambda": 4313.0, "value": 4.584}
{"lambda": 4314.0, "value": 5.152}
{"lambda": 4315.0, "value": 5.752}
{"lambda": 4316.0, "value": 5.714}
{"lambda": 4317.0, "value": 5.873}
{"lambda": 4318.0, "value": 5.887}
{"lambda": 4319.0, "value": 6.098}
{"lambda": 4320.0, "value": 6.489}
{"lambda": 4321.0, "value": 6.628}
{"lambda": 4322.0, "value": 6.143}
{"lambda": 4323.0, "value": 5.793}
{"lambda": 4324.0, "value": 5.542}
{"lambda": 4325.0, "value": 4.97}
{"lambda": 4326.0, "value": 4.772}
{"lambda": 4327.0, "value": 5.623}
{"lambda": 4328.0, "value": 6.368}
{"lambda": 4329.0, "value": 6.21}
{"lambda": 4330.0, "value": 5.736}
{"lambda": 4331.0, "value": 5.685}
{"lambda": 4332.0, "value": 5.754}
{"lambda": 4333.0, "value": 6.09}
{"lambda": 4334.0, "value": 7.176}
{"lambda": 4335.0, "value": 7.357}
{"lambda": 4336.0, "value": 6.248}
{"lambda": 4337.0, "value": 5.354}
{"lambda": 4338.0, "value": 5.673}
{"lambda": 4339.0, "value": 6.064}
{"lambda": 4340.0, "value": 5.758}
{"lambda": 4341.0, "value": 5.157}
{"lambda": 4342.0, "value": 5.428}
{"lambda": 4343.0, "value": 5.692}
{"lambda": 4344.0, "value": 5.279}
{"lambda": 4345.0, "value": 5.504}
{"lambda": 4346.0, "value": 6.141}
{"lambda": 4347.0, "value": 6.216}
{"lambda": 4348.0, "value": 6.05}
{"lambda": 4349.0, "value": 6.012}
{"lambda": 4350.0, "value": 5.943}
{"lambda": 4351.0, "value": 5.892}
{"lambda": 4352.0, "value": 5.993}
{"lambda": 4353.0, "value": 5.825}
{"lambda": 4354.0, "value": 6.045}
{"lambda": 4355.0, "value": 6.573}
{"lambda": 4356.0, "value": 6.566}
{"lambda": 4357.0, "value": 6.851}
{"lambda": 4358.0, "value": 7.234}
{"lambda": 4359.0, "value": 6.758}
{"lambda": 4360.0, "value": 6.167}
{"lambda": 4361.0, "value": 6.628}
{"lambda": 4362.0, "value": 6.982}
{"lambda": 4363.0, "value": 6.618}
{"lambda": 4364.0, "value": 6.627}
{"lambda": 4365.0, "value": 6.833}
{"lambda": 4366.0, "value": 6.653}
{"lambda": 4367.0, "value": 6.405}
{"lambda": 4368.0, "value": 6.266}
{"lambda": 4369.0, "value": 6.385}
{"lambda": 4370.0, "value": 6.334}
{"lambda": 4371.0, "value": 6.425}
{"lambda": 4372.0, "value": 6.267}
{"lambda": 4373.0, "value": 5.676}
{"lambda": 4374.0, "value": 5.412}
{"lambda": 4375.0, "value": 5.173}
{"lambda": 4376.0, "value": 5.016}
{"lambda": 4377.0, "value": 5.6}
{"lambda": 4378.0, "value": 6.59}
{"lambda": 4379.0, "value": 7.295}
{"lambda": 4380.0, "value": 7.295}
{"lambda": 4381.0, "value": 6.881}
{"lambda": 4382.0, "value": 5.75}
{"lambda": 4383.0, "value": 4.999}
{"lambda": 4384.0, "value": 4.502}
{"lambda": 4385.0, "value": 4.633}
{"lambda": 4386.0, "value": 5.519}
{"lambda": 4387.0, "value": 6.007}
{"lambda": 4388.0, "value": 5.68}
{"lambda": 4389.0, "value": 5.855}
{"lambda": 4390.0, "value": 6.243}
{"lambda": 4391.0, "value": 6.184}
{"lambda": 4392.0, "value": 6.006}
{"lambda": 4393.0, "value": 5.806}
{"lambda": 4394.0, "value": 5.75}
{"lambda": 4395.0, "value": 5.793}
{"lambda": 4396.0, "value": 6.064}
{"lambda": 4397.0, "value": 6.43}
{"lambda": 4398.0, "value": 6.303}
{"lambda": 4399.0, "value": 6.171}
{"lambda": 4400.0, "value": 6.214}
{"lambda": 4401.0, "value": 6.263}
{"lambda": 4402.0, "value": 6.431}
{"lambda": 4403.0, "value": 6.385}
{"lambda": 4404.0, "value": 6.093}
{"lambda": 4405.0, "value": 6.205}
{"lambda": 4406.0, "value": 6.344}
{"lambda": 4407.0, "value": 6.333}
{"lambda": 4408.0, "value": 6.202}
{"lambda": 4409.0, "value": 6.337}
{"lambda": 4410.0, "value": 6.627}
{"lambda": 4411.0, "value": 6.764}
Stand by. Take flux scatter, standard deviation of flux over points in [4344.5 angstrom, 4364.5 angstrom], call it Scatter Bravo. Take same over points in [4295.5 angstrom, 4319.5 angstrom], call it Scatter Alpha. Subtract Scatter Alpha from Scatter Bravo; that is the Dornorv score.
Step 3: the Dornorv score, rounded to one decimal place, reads -0.2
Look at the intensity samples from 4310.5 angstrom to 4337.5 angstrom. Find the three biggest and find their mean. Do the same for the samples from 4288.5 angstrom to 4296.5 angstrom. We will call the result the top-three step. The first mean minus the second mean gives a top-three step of 1.6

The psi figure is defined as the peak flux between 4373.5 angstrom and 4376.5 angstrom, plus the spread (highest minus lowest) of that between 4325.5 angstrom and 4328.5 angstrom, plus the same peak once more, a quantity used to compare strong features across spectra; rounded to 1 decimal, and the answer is 12.4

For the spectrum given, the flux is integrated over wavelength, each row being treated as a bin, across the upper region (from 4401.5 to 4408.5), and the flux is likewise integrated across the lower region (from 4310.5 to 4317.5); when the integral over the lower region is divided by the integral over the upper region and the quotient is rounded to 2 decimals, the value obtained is 0.81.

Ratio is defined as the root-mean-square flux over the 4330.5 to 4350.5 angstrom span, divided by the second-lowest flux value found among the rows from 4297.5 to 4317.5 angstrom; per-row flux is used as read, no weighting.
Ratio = 1.43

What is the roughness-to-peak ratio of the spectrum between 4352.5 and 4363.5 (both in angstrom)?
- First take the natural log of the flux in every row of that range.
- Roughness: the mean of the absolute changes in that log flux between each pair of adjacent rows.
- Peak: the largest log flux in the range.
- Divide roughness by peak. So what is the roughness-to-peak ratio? 0.0281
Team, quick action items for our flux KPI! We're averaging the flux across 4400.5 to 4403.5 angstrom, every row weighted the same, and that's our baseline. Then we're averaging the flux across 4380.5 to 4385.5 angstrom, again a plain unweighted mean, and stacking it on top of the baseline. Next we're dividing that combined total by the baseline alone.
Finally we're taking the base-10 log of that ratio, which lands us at 0.27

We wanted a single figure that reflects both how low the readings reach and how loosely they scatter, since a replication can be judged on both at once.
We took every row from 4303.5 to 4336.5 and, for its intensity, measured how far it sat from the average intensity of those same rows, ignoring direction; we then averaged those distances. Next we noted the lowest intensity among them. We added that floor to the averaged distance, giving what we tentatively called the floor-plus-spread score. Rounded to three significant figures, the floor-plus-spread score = 4.86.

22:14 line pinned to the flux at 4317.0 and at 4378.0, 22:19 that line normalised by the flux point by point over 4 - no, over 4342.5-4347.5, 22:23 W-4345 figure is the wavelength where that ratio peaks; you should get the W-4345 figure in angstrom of 4344.0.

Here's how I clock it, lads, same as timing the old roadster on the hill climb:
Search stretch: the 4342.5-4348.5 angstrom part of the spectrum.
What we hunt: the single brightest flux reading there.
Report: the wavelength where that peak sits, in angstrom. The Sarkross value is 4347.0 angstrom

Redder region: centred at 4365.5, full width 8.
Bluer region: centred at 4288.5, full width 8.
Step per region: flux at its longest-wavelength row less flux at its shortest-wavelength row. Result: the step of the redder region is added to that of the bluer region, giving -1.7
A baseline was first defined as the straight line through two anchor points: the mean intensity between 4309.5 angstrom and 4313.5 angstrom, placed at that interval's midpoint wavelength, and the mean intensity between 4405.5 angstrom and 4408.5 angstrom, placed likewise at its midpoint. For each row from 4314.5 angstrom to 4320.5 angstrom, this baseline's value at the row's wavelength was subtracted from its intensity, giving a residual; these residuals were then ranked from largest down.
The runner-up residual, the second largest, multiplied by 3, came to 4.90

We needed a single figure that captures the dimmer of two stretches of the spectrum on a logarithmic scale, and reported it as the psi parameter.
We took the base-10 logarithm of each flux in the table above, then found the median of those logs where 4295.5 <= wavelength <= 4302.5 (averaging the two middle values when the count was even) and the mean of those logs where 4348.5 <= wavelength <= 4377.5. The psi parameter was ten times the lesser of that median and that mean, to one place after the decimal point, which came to 6.8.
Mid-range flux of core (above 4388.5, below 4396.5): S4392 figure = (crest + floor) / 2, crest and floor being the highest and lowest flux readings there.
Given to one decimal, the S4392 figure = 6.0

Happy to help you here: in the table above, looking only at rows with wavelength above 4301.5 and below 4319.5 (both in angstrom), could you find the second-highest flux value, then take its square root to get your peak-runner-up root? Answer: 2.43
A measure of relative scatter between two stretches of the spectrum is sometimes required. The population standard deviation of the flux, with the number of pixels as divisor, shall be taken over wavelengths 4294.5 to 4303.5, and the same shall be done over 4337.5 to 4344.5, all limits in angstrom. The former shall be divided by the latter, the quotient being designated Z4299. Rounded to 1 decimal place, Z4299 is 1.2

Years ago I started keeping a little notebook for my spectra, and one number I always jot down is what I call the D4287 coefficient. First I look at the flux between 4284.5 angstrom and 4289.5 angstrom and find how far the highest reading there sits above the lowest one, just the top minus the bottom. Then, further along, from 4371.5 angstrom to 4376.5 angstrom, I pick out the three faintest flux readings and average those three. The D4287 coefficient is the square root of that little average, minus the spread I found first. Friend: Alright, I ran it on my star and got 1.9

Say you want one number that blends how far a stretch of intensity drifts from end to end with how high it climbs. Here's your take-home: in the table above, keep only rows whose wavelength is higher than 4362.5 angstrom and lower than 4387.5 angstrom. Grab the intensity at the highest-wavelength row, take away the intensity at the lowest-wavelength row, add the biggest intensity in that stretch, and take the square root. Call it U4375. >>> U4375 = 2.59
